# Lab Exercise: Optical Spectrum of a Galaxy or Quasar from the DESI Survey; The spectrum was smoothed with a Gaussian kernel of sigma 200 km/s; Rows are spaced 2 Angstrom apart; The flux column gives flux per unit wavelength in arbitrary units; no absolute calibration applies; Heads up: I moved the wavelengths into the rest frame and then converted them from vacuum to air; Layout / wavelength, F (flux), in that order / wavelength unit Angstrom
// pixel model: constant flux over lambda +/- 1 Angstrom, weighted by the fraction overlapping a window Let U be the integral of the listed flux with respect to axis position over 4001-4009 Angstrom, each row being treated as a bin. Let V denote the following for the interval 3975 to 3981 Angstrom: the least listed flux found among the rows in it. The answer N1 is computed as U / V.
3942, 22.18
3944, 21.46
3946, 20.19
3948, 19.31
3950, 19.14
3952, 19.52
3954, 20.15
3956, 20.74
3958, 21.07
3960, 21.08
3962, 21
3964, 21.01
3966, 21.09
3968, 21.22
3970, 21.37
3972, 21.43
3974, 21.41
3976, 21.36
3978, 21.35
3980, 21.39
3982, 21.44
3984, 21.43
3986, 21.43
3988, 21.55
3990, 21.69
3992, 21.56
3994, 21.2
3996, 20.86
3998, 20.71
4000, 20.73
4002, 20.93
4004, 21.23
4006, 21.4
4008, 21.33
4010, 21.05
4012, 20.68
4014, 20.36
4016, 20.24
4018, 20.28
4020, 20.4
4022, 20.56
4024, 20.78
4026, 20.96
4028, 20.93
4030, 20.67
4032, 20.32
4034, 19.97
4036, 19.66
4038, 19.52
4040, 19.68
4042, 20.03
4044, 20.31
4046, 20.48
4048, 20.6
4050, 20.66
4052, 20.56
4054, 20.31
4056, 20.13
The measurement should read 8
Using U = 170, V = 21.35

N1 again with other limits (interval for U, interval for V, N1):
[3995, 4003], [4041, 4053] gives 8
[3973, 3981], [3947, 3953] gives 9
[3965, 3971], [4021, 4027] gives 6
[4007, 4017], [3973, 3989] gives 10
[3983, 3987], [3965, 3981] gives 4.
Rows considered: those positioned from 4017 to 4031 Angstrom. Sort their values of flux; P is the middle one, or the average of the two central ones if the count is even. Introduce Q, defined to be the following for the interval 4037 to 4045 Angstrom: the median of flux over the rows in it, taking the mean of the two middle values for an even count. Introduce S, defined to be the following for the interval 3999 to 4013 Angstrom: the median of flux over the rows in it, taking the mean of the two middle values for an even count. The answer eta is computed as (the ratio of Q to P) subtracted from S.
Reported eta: 20.1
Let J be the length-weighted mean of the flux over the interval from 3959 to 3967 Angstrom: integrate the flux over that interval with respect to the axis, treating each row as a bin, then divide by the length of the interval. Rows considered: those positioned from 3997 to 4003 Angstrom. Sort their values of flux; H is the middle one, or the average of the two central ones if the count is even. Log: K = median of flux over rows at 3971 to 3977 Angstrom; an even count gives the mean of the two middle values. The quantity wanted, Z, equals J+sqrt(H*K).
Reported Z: 42.1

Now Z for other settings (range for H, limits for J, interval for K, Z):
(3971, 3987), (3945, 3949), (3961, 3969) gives 41.0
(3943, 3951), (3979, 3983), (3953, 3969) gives 41.8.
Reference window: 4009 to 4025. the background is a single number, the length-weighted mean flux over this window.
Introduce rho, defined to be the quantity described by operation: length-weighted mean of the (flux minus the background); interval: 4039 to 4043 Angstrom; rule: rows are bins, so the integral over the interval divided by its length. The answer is -0.7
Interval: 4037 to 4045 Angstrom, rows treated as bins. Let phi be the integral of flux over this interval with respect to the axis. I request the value 159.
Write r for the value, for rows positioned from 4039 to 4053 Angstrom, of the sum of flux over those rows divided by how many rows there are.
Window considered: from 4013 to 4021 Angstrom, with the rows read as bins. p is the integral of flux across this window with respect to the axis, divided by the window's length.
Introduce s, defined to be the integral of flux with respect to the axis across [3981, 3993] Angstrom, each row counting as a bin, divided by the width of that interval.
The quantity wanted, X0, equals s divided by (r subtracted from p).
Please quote -1883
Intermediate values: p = 20.3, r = 20.3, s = 21.5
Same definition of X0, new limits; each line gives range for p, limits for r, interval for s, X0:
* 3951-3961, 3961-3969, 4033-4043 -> -35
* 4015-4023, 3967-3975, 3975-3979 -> -22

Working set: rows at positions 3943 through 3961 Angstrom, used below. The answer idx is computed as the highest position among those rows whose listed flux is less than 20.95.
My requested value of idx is 3956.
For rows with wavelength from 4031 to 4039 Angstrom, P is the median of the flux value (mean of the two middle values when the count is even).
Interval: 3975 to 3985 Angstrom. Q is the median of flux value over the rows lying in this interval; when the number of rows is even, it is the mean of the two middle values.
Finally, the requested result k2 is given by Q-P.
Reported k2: 1.6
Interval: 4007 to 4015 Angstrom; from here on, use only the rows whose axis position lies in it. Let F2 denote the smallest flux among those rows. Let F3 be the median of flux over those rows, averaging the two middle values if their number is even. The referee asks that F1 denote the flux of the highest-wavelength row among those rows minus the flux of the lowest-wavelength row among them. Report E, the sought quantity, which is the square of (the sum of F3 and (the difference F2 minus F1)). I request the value 1780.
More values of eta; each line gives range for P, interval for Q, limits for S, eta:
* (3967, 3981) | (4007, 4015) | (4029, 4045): 19.0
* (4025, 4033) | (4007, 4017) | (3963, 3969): 20.1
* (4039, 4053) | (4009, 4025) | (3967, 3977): 20.4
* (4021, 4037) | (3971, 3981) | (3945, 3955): 18.5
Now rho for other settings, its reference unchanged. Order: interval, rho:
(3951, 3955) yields -0.7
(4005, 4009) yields 0.8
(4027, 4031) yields 0.3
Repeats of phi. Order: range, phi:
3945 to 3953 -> 156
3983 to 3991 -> 172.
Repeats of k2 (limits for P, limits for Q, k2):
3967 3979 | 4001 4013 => -0.2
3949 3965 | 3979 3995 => 0.6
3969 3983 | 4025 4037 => -0.9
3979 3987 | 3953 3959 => -0.7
